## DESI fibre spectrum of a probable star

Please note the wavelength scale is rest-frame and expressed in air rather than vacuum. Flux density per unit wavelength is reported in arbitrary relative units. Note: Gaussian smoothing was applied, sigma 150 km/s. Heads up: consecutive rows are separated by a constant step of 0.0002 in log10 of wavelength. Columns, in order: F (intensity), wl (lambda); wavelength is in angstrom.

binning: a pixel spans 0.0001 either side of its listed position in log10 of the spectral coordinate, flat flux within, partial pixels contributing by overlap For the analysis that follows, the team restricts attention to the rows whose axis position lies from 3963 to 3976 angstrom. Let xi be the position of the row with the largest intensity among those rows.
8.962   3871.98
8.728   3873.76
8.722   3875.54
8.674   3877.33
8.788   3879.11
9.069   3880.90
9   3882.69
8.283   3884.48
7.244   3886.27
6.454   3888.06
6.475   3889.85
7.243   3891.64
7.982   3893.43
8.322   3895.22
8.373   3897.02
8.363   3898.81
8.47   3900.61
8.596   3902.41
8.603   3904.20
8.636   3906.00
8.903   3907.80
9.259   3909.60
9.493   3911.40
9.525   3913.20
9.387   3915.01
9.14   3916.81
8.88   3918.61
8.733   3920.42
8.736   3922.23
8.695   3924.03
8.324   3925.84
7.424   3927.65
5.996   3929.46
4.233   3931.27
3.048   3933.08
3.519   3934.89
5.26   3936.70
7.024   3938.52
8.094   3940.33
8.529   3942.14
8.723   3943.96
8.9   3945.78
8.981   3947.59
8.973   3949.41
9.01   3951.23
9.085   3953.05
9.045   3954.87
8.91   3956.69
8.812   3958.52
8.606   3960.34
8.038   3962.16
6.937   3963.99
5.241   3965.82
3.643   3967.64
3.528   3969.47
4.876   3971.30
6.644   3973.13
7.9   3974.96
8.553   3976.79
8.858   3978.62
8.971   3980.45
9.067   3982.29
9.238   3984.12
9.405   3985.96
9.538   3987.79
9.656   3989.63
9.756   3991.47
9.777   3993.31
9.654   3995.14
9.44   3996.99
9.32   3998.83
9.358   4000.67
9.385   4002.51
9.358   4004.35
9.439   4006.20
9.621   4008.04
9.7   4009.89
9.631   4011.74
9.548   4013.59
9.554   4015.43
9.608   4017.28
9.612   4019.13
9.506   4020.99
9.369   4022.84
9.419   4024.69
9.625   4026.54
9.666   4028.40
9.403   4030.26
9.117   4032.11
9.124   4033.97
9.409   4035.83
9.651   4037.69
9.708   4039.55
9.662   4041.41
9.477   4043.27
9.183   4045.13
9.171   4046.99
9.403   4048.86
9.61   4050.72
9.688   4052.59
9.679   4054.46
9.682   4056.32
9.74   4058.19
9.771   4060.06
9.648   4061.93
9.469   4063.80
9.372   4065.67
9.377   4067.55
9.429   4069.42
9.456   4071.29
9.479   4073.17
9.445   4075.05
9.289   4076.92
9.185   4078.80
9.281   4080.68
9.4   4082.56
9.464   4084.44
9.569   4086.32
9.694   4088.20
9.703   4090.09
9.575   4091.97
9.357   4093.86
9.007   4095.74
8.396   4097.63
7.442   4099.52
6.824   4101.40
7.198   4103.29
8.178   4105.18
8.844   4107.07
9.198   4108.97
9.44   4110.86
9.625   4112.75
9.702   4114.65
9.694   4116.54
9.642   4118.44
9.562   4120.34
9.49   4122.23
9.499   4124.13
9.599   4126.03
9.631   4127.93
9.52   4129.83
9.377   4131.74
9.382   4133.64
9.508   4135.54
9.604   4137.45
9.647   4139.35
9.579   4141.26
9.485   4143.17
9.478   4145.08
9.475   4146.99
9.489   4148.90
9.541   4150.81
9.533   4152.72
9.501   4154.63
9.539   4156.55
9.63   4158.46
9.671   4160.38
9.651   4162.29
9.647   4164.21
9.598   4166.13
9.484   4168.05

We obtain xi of 3974.96 angstrom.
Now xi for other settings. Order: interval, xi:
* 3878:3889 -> 3880.90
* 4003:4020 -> 4009.89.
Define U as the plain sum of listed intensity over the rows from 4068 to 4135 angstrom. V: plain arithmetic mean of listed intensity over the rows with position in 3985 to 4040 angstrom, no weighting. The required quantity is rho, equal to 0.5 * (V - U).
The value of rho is -156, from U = 322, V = 9.51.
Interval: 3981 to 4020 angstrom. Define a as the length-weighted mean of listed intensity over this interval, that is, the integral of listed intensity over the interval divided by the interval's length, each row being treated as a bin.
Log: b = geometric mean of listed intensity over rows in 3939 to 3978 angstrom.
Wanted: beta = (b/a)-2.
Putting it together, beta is -1.22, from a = 9.5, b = 7.4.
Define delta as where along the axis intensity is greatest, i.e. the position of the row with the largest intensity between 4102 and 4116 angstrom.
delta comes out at 4114.65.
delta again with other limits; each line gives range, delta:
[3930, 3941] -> 3940.33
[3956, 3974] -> 3956.69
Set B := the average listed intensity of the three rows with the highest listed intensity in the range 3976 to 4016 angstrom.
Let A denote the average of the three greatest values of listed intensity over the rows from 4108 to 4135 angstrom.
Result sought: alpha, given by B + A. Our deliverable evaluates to 19.4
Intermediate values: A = 9.7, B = 9.74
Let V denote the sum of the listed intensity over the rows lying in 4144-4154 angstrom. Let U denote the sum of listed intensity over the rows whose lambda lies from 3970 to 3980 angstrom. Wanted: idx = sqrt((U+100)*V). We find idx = 80.6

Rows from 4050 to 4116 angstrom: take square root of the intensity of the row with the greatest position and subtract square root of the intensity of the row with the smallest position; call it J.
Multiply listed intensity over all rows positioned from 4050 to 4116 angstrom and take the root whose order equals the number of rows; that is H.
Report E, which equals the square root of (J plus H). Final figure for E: 3.03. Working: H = 9.2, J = 0.01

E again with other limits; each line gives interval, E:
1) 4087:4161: 3.04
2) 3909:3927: 2.98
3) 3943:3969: 2.61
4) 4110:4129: 3.10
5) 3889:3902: 2.87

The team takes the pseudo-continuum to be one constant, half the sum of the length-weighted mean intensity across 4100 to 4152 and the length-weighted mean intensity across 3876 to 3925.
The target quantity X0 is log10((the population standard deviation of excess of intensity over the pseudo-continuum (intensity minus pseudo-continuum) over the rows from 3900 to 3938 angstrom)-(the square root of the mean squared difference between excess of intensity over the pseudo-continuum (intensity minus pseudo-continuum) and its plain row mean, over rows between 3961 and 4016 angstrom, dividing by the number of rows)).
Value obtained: -0.7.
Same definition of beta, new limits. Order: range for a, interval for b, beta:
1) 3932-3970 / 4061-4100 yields -0.72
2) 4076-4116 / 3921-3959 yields -1.19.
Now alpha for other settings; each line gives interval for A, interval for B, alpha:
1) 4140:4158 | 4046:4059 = 19.3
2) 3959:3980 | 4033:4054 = 18.4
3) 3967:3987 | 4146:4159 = 18.8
